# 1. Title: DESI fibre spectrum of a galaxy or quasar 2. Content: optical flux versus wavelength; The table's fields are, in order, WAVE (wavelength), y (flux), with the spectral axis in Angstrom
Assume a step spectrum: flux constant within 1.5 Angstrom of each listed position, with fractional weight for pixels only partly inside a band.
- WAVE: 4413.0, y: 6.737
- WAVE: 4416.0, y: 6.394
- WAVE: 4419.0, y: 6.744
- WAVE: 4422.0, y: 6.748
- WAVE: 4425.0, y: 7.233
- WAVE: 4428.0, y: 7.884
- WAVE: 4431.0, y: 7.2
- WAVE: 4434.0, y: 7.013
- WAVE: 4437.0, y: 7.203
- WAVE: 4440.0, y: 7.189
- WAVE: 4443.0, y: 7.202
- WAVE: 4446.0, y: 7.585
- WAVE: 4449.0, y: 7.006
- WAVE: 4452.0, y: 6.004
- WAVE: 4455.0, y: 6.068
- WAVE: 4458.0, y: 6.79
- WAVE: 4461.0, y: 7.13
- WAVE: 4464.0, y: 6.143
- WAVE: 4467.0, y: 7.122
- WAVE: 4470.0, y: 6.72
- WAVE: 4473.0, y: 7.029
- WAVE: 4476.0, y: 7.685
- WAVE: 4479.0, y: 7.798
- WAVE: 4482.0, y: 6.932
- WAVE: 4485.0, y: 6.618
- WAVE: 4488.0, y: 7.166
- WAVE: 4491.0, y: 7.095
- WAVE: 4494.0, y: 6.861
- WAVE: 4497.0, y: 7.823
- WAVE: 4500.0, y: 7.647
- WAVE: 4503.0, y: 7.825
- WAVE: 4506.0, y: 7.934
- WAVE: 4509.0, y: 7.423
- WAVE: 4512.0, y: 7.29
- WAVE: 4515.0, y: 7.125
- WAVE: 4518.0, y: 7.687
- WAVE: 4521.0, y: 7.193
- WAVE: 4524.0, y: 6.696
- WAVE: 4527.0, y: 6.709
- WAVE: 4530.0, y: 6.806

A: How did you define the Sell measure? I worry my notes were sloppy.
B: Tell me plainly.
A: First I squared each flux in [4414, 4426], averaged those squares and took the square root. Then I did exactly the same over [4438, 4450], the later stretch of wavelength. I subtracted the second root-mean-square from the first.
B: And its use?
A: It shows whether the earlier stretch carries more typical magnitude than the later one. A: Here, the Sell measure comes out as -0.46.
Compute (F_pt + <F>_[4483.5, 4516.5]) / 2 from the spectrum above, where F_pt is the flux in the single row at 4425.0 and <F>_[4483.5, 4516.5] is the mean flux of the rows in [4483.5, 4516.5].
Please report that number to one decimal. 7.3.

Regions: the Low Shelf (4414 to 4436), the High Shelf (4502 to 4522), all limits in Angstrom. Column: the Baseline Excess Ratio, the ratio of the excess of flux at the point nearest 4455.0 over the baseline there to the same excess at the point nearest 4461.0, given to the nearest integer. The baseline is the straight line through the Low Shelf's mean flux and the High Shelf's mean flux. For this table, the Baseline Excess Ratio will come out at 12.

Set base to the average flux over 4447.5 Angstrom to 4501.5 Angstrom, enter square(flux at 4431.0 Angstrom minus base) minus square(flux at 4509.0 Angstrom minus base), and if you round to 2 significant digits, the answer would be -0.15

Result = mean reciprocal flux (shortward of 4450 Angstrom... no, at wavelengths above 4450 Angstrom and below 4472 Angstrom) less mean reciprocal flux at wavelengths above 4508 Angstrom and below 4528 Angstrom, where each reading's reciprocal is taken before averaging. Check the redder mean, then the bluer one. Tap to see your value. 0.013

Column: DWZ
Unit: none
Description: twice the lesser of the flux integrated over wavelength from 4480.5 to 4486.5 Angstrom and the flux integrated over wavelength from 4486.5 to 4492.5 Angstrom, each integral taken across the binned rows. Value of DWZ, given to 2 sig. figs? 81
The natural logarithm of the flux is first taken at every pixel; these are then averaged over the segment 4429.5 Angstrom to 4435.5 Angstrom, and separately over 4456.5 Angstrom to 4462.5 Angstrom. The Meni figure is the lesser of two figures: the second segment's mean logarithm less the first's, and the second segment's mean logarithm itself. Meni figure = -0.021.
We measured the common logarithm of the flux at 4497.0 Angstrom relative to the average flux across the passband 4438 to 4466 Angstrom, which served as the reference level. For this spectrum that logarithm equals 0.061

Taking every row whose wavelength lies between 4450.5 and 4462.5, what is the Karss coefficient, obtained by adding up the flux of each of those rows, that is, 26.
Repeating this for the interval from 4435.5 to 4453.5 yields 42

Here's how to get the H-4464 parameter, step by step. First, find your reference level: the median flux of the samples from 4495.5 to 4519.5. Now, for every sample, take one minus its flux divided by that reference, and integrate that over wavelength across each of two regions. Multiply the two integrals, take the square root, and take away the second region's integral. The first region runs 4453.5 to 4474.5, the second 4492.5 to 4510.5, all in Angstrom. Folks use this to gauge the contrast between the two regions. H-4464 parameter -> 0.5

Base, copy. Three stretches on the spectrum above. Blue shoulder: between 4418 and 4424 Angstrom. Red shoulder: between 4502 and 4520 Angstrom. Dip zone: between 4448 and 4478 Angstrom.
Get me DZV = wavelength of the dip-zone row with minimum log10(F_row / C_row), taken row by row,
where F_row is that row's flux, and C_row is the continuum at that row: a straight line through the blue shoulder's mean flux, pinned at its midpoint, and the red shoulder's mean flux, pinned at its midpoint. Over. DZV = 4452.0 Angstrom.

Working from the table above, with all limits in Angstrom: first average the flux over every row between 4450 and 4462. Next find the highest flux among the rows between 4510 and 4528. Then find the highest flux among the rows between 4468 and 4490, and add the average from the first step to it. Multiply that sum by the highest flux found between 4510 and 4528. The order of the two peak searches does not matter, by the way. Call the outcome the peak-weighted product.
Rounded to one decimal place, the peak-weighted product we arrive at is 109.9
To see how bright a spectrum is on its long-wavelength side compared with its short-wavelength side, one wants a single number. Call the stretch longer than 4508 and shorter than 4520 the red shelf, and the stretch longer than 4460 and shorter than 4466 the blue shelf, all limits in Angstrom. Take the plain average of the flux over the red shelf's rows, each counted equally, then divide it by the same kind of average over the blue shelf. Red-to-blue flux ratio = 1.11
